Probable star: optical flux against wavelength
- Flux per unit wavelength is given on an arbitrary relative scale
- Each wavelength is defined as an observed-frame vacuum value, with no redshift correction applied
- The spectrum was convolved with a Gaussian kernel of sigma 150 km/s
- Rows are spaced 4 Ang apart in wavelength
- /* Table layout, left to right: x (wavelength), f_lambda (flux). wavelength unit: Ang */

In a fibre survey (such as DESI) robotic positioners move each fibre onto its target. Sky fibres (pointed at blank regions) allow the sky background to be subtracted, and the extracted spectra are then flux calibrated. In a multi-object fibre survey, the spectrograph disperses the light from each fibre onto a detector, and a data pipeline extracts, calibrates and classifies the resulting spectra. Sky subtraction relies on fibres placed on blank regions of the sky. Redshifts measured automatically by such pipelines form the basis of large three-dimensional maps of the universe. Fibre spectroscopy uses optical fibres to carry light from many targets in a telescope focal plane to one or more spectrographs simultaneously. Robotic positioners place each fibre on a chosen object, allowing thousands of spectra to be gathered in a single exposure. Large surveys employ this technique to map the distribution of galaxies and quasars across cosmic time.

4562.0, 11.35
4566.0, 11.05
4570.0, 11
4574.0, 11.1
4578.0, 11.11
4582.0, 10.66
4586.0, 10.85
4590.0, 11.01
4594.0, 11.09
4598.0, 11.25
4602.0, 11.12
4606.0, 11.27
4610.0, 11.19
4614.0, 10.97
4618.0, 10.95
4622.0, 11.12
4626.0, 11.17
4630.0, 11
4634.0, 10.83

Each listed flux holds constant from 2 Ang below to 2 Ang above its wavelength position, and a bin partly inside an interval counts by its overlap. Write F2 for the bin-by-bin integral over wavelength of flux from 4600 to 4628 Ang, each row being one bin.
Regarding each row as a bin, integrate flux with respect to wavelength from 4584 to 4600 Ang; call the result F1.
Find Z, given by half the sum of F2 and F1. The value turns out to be 244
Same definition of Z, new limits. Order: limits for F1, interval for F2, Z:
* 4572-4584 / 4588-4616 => 222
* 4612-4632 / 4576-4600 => 242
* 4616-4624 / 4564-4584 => 154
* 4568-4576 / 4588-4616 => 200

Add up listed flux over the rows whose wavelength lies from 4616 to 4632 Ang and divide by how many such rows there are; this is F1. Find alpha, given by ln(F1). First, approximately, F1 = 11.1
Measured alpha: 2.403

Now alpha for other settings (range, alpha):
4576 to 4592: 2.389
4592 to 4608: 2.414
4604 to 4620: 2.406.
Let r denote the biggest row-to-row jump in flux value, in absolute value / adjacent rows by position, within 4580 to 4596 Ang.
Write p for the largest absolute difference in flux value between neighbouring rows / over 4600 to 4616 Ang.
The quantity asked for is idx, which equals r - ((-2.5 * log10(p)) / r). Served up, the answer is -8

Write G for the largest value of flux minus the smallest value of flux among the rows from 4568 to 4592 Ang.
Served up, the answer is 0.45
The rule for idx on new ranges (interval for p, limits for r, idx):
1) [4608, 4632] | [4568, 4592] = -3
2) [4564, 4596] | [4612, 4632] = -5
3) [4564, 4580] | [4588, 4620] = -11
